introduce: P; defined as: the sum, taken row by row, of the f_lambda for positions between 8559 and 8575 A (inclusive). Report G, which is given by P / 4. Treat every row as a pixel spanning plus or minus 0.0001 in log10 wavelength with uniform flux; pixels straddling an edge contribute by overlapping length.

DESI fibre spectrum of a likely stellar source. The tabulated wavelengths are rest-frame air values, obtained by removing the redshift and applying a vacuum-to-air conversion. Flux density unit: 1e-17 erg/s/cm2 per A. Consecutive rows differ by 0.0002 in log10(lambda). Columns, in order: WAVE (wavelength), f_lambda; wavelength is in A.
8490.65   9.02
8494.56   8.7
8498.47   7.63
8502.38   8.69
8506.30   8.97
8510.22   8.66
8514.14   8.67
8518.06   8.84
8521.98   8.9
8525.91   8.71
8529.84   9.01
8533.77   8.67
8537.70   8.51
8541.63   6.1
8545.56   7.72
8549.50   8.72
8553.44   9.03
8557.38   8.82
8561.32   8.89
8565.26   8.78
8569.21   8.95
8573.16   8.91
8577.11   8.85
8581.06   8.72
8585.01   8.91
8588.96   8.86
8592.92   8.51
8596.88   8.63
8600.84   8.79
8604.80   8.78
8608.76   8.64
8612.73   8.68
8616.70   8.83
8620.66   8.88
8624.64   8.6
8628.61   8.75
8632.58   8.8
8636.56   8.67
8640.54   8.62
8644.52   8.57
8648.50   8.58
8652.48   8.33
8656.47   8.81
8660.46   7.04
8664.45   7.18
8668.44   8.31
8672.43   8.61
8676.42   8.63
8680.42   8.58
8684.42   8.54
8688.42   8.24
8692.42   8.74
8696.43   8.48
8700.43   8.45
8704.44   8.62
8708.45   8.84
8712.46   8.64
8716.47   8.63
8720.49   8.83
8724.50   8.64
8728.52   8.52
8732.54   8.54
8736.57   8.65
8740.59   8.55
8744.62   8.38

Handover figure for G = 9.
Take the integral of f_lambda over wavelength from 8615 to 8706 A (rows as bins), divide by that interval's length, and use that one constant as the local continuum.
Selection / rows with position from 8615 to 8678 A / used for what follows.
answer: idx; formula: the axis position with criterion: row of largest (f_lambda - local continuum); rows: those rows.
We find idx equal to 8620.66 A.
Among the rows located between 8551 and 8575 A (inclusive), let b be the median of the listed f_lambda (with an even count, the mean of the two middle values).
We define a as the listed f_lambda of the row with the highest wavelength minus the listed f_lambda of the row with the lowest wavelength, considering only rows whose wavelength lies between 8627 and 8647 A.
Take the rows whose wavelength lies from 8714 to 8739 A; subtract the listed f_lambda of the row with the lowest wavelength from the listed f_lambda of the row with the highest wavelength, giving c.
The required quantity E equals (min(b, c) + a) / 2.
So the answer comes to -0.08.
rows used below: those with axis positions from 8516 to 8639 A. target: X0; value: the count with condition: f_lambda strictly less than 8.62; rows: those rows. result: 5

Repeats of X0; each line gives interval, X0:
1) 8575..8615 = 1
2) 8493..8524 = 1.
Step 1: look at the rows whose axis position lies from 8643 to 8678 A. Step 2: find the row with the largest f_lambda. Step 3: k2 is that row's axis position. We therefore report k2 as 8656.47 A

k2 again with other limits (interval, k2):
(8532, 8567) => 8553.44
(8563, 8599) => 8569.21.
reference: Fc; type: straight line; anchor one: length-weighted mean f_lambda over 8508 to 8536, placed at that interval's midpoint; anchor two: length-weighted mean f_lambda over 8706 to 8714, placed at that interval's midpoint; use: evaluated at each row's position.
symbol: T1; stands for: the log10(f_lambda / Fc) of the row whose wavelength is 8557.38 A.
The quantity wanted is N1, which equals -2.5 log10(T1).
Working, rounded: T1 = 0.002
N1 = 6.5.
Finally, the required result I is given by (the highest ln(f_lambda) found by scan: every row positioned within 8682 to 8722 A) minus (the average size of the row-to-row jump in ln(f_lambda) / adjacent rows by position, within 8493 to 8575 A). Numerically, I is 2.116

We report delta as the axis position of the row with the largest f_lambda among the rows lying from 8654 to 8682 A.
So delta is 8656.47 A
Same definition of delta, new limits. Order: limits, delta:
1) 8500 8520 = 8506.30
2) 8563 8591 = 8569.21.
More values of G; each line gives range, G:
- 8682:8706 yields 13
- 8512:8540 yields 15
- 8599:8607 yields 4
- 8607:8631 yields 13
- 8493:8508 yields 8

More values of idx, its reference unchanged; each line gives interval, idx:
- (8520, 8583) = 8553.44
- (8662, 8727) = 8708.45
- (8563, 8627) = 8569.21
